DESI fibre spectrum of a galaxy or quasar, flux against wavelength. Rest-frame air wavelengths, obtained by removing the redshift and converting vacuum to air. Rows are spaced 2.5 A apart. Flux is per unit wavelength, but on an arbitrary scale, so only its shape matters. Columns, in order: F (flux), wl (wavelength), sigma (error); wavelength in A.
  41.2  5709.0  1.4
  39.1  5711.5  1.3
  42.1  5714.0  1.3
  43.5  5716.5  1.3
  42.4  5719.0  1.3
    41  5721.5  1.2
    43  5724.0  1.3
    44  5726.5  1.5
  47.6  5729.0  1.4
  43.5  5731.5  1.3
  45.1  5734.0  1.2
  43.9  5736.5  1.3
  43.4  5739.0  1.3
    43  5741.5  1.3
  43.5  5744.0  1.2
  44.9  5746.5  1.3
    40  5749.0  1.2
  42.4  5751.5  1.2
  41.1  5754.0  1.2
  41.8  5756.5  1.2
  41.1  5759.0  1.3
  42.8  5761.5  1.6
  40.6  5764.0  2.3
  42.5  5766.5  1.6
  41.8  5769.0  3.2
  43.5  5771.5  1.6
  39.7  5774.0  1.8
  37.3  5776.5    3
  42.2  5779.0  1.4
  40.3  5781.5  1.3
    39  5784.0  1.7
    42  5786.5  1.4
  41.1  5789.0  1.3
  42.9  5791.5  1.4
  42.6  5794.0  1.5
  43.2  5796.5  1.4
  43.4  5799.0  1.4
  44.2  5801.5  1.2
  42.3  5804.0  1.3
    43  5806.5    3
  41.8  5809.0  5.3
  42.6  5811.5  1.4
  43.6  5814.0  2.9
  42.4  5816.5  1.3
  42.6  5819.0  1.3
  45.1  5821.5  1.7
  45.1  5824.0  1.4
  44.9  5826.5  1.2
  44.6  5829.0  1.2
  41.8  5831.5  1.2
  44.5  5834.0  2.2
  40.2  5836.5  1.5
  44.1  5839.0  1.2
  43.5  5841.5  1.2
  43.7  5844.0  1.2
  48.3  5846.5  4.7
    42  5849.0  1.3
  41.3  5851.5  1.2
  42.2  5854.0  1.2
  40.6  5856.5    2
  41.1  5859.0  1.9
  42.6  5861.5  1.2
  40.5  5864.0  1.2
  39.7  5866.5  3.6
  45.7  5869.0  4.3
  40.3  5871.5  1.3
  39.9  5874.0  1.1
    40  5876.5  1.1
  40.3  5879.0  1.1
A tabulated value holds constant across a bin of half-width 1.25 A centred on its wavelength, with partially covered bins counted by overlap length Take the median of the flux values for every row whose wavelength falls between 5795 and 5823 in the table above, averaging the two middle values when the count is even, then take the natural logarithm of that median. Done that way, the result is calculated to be 3.76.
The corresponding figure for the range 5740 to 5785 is 3.73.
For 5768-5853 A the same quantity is 3.75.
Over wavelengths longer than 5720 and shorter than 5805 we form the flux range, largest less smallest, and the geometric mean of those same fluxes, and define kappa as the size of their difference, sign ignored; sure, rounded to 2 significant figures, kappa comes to 32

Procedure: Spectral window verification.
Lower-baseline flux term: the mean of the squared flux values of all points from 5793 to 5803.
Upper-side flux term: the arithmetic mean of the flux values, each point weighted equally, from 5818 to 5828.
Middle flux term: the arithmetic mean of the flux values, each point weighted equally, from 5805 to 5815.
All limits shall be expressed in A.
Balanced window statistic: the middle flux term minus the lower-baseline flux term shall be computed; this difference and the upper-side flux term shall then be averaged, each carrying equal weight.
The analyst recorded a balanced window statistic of -896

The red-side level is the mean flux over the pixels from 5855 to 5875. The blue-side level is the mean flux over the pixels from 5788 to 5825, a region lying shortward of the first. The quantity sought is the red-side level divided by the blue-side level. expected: 0.96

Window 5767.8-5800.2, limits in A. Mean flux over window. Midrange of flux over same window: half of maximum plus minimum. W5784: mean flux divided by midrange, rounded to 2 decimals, 1.03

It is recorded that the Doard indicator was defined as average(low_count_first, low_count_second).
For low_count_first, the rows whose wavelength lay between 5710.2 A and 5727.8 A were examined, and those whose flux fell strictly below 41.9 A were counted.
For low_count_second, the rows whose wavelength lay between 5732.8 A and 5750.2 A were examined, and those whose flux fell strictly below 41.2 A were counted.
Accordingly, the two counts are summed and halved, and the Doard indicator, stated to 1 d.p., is 1.5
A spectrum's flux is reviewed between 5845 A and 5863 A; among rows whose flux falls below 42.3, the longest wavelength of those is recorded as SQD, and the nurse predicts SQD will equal 5859.0 A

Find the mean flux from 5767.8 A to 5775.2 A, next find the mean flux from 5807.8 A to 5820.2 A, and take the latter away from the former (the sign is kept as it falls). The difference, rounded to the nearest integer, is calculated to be -1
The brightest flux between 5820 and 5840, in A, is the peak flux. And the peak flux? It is 45.1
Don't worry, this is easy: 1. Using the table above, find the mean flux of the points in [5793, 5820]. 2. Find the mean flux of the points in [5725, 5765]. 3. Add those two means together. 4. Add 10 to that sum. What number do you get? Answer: 95.9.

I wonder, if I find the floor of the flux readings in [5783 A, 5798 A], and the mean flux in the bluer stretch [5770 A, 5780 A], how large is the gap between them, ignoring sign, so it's 1.7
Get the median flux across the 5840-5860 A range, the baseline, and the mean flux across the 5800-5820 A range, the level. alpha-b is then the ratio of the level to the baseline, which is 1.02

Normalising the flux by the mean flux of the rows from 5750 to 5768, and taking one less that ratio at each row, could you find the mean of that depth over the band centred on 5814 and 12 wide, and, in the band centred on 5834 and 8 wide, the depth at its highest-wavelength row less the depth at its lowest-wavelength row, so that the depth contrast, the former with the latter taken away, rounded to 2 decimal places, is -0.06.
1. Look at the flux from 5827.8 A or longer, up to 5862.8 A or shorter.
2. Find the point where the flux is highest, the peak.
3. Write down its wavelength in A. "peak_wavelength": 5846.5 A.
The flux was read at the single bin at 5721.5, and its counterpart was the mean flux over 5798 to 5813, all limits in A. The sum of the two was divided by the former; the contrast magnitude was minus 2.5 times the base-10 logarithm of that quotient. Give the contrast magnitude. -0.78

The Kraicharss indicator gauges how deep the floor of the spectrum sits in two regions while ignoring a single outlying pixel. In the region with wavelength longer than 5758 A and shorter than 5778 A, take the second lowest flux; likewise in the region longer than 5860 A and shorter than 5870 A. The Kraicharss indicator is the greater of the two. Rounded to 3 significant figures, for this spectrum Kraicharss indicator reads 40.5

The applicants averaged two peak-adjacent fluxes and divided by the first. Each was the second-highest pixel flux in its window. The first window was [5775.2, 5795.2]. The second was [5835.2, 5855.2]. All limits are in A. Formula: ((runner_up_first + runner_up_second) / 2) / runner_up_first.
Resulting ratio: 1.02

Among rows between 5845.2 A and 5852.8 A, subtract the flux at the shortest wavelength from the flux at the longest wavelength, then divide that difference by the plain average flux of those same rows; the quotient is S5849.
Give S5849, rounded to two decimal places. -0.16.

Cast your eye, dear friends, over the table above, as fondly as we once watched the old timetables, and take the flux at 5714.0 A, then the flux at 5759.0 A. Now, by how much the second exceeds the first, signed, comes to -1.0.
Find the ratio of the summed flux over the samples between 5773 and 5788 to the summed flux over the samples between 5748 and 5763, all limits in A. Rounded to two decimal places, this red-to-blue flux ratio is 0.97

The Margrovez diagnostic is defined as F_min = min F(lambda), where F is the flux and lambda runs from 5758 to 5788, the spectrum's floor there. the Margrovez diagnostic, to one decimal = 37.3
